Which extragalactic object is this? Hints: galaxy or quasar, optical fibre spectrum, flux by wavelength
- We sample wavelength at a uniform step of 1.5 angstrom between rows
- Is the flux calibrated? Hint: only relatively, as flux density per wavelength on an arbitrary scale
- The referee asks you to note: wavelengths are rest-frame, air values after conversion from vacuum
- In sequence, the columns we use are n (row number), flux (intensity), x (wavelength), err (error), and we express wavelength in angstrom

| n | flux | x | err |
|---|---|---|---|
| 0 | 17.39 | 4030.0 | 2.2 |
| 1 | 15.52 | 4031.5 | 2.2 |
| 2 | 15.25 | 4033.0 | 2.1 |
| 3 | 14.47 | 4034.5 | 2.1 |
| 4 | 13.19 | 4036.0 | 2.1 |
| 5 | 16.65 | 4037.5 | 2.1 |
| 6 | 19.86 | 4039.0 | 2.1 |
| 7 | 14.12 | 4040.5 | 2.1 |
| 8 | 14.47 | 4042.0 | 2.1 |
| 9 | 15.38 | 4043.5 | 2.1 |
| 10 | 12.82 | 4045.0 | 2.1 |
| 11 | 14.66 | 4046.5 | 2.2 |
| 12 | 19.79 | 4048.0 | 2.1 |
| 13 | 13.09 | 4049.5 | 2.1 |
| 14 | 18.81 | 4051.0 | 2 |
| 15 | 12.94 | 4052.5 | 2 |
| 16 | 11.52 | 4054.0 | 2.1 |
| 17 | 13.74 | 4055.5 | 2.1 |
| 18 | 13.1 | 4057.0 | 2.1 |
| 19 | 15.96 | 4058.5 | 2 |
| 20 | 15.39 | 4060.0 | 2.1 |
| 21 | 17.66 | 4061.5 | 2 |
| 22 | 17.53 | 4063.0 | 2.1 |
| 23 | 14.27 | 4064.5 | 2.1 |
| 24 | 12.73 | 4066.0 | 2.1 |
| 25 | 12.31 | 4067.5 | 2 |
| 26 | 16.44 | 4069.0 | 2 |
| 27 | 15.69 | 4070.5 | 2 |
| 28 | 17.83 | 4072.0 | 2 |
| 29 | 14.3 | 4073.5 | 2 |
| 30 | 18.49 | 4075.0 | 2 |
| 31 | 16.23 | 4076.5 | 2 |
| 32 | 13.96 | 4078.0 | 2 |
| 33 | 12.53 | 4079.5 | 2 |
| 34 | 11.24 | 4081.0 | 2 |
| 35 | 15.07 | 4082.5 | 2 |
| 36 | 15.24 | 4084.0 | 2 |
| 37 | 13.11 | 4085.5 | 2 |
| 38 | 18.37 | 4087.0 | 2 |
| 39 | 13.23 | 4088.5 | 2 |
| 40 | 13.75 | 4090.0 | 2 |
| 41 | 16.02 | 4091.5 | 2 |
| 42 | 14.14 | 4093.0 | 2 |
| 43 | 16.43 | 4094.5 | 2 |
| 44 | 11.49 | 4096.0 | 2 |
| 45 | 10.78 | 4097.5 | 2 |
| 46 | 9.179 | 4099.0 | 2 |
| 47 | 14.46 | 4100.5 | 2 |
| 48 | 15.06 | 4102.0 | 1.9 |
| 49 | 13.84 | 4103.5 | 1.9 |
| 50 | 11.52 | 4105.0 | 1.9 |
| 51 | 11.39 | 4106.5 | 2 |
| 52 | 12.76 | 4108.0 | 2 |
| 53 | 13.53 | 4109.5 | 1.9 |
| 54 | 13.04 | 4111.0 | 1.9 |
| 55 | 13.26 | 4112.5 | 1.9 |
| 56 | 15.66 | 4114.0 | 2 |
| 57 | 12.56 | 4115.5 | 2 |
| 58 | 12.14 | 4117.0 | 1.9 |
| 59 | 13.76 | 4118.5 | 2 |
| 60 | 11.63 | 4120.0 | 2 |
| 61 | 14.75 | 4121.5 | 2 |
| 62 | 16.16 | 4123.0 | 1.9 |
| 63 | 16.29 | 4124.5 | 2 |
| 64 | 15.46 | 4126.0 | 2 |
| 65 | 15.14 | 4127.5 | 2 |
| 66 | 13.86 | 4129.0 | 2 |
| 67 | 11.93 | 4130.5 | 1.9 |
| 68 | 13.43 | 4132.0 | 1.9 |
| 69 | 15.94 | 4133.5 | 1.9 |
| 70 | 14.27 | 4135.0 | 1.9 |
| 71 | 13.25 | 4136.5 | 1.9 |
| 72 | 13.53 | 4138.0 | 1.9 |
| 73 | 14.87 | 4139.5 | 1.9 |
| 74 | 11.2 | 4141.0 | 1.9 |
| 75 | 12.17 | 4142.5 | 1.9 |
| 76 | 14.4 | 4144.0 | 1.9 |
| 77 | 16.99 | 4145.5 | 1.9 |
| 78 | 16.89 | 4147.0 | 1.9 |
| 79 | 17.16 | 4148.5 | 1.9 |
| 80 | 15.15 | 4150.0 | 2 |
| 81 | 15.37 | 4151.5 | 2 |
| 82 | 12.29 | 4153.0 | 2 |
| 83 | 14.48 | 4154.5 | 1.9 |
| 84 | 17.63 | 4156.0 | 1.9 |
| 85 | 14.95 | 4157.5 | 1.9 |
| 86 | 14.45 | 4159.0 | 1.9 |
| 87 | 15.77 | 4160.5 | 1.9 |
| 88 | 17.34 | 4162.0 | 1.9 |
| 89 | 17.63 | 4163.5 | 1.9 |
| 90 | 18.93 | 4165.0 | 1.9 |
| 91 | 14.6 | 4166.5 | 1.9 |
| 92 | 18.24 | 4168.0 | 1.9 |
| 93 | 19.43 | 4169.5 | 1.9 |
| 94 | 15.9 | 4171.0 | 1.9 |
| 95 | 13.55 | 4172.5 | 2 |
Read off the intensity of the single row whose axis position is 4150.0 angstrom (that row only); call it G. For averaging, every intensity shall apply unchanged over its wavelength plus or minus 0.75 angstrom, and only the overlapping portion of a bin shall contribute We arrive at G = 15.15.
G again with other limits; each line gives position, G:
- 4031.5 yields 15.52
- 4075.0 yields 18.49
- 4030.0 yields 17.39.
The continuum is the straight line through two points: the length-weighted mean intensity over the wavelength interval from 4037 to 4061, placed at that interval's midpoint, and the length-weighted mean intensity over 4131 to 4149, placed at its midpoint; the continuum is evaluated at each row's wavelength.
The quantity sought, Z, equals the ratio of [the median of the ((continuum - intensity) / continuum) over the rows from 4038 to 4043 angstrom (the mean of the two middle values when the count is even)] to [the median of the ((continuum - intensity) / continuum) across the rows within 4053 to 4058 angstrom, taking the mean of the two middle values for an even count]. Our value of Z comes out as 0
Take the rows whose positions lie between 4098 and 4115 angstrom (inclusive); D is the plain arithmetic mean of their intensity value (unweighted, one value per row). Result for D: 13.1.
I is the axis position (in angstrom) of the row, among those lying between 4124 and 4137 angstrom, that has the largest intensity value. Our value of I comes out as 4124.5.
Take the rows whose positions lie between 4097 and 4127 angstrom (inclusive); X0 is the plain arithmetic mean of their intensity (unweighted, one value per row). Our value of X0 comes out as 13.4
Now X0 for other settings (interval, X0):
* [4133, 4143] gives 13.6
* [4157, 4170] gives 16.8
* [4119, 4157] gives 14.6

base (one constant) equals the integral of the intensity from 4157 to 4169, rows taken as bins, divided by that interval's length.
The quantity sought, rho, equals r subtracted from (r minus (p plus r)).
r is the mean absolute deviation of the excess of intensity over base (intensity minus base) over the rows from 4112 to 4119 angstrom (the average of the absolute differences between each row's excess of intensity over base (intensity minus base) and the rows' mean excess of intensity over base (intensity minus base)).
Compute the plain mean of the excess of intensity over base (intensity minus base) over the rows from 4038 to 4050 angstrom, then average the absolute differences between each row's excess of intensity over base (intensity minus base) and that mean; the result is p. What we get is -3.14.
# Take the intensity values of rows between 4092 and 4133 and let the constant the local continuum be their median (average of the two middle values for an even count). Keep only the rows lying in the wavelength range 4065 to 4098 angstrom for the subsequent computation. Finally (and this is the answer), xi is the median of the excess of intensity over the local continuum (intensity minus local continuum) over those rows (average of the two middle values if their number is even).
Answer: 0.7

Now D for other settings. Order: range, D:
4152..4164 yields 15.6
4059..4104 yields 14.6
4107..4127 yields 13.9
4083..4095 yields 15.0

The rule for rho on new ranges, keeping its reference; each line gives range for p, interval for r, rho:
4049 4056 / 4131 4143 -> -3.00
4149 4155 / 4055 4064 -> -2.50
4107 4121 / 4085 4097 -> -2.58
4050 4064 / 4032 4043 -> -3.71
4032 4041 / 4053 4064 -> -3.66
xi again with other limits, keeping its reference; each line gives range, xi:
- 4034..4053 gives 0.9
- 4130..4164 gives 1.3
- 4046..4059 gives 0.2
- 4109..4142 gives 0.1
